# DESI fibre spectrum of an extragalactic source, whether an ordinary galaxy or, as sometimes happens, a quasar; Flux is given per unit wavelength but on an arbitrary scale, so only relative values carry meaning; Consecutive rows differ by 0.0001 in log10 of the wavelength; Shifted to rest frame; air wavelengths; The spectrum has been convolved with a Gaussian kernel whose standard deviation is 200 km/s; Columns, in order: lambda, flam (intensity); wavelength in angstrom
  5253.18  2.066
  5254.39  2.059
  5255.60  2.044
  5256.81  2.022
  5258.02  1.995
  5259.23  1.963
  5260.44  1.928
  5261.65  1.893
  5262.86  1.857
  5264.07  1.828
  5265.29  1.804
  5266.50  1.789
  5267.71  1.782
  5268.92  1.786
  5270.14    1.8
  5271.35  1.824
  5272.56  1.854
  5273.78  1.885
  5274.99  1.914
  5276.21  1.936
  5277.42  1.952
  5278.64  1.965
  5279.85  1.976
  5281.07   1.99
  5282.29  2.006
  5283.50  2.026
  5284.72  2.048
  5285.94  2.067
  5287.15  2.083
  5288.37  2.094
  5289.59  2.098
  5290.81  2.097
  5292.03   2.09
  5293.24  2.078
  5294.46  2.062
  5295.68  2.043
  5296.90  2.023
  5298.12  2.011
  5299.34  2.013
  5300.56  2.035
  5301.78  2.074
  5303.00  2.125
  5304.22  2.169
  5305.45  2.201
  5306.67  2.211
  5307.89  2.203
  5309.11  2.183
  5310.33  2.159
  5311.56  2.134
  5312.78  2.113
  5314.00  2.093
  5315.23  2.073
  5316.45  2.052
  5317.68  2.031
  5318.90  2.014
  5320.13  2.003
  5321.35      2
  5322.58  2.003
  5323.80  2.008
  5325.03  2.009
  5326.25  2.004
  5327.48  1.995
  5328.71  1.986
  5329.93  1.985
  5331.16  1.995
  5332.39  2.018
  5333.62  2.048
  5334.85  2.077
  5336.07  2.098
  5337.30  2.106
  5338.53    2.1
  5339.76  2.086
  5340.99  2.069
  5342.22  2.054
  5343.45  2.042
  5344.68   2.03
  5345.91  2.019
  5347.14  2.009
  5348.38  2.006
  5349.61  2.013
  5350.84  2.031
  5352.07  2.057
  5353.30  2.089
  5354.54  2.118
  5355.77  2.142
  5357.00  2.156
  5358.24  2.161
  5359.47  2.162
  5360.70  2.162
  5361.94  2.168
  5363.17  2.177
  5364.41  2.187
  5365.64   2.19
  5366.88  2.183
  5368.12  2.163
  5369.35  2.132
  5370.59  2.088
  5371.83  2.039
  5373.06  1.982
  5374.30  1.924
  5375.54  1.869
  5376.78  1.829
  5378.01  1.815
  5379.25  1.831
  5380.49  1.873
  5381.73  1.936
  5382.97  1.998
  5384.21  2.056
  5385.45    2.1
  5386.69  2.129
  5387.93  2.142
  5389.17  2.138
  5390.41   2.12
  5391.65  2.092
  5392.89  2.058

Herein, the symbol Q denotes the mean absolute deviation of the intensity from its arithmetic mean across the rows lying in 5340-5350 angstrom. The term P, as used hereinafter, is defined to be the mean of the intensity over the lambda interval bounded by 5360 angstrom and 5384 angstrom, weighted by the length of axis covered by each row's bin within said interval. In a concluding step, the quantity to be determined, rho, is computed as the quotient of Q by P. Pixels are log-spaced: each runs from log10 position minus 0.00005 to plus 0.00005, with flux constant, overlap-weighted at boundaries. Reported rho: 0.009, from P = 2.03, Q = 0.019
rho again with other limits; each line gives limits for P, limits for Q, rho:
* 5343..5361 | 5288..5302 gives 0.014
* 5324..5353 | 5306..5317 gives 0.023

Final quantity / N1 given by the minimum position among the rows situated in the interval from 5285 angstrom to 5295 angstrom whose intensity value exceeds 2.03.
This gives 5285.94 angstrom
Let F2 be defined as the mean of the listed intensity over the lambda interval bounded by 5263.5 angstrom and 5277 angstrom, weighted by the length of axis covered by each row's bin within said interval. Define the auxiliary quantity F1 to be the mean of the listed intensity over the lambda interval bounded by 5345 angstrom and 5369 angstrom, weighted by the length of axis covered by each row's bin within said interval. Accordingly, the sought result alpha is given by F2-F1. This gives -0.28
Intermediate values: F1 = 2.11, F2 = 1.84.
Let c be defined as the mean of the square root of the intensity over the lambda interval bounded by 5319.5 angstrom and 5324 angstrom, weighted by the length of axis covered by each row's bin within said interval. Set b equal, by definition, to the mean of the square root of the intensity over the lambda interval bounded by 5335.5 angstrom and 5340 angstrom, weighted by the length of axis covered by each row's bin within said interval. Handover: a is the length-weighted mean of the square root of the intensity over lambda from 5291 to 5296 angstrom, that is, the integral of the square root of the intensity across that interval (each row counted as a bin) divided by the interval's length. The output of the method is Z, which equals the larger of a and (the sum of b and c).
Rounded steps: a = 1.44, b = 1.45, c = 1.42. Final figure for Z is 2.86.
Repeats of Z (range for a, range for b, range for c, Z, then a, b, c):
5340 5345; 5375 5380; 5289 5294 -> 2.80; 1.43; 1.36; 1.45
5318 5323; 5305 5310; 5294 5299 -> 2.91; 1.42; 1.48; 1.43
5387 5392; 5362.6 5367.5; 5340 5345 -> 2.91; 1.46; 1.48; 1.43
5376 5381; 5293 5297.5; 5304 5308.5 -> 2.91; 1.36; 1.43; 1.48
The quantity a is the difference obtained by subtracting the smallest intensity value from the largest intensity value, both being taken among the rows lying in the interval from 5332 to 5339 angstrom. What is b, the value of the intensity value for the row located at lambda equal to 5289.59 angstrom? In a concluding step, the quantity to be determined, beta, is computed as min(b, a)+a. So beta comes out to 0.176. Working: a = 0.09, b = 2.098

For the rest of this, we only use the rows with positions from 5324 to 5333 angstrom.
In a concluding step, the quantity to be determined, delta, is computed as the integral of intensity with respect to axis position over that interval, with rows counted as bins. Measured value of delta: 18.0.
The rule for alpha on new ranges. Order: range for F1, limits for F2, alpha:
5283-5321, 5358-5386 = -0.04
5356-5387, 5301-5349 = 0.01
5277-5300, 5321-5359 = 0.01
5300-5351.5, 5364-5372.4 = 0.08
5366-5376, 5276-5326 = 0.01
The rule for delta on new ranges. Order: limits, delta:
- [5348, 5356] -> 16.5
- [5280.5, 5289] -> 17.4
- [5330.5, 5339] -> 17.5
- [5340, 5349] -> 18.3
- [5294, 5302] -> 16.3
